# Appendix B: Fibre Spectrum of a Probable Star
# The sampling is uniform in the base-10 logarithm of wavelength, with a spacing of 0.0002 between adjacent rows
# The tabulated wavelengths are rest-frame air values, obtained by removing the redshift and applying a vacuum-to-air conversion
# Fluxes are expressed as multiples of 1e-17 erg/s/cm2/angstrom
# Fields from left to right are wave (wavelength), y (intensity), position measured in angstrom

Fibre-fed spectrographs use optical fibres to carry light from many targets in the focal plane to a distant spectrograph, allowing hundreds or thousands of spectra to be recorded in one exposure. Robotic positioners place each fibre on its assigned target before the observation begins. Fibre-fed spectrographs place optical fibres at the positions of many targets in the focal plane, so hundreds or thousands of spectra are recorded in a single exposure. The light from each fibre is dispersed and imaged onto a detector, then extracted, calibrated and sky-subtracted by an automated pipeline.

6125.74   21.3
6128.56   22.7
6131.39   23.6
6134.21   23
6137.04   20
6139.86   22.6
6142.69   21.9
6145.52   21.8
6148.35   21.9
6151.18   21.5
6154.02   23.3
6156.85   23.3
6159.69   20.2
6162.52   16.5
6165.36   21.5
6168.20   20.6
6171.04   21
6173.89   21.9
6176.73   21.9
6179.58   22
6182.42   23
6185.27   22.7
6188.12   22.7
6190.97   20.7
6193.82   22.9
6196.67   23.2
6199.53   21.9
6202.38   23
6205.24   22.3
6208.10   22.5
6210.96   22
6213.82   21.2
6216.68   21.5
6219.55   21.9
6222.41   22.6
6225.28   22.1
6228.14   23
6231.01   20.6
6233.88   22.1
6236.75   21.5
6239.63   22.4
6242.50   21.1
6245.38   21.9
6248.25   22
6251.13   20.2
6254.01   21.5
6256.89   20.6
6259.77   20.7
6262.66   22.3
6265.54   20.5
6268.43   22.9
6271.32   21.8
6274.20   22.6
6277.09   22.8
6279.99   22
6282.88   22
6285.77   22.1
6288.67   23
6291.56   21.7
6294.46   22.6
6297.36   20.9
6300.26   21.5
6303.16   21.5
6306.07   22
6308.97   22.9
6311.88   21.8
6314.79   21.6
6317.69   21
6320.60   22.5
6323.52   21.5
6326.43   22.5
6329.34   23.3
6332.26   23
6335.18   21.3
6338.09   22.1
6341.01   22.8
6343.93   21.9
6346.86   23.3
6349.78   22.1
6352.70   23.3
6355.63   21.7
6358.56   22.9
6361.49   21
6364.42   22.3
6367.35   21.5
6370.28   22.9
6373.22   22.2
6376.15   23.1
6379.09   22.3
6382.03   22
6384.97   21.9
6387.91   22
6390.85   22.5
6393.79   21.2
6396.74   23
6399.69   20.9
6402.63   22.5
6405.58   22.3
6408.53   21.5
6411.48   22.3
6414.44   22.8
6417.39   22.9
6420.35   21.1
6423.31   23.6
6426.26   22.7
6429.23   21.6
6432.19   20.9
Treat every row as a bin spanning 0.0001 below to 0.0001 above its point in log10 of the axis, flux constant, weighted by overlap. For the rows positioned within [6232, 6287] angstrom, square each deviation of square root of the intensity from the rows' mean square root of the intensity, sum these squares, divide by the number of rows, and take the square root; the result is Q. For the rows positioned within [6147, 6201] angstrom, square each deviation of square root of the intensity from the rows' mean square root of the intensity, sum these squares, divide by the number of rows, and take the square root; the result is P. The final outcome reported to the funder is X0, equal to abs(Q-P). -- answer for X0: 0.088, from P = 0.1713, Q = 0.083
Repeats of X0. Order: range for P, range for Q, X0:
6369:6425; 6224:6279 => 0.017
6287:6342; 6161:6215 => 0.088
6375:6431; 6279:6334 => 0.004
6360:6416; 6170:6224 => 0.006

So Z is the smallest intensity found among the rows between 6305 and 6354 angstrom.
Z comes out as 21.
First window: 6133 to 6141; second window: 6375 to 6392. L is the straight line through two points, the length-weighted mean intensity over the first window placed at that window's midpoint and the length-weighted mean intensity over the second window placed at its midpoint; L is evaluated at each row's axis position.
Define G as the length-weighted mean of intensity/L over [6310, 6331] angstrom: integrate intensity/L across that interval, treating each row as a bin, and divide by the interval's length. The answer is 1.00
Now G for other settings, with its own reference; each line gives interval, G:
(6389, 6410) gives 0.99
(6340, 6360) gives 1.02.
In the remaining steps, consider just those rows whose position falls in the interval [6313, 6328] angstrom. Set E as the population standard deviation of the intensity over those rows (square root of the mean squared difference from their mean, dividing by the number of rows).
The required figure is 0.59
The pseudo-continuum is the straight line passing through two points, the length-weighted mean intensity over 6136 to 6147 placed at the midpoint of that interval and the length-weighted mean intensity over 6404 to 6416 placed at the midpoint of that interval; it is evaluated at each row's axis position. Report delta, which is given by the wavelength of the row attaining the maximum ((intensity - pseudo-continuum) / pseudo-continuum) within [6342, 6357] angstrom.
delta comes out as 6346.86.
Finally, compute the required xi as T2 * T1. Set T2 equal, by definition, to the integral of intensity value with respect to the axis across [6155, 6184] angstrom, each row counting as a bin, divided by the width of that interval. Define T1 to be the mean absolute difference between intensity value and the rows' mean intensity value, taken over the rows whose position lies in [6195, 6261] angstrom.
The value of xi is 13.8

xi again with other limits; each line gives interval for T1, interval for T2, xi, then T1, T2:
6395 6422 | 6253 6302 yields 14.2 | 0.65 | 21.9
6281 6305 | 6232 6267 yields 11.0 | 0.51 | 21.4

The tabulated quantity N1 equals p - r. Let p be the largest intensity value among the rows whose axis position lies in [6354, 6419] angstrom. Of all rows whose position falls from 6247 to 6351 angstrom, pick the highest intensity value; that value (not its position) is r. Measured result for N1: -0.2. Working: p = 23.1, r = 23.3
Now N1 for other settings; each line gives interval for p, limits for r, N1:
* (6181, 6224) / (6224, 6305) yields 0.2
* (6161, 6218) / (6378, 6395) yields 0.7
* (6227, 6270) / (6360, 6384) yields -0.1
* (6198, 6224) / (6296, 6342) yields -0.3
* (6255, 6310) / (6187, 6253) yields -0.2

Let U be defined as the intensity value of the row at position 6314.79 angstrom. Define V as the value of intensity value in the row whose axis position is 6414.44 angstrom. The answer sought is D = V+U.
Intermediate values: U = 21.6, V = 22.8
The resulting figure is 44.4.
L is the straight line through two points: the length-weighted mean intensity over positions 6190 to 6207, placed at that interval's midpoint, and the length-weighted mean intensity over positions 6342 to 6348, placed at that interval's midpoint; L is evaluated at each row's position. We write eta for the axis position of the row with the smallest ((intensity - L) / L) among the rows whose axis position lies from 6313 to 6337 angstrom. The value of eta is 6317.69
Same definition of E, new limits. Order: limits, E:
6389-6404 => 0.82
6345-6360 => 0.65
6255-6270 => 1.00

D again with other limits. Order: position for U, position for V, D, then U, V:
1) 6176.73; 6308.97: 44.8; 21.9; 22.9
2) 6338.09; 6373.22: 44.3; 22.1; 22.2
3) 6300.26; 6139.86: 44.1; 21.5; 22.6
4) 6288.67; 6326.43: 45.5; 23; 22.5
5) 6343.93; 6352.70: 45.2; 21.9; 23.3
